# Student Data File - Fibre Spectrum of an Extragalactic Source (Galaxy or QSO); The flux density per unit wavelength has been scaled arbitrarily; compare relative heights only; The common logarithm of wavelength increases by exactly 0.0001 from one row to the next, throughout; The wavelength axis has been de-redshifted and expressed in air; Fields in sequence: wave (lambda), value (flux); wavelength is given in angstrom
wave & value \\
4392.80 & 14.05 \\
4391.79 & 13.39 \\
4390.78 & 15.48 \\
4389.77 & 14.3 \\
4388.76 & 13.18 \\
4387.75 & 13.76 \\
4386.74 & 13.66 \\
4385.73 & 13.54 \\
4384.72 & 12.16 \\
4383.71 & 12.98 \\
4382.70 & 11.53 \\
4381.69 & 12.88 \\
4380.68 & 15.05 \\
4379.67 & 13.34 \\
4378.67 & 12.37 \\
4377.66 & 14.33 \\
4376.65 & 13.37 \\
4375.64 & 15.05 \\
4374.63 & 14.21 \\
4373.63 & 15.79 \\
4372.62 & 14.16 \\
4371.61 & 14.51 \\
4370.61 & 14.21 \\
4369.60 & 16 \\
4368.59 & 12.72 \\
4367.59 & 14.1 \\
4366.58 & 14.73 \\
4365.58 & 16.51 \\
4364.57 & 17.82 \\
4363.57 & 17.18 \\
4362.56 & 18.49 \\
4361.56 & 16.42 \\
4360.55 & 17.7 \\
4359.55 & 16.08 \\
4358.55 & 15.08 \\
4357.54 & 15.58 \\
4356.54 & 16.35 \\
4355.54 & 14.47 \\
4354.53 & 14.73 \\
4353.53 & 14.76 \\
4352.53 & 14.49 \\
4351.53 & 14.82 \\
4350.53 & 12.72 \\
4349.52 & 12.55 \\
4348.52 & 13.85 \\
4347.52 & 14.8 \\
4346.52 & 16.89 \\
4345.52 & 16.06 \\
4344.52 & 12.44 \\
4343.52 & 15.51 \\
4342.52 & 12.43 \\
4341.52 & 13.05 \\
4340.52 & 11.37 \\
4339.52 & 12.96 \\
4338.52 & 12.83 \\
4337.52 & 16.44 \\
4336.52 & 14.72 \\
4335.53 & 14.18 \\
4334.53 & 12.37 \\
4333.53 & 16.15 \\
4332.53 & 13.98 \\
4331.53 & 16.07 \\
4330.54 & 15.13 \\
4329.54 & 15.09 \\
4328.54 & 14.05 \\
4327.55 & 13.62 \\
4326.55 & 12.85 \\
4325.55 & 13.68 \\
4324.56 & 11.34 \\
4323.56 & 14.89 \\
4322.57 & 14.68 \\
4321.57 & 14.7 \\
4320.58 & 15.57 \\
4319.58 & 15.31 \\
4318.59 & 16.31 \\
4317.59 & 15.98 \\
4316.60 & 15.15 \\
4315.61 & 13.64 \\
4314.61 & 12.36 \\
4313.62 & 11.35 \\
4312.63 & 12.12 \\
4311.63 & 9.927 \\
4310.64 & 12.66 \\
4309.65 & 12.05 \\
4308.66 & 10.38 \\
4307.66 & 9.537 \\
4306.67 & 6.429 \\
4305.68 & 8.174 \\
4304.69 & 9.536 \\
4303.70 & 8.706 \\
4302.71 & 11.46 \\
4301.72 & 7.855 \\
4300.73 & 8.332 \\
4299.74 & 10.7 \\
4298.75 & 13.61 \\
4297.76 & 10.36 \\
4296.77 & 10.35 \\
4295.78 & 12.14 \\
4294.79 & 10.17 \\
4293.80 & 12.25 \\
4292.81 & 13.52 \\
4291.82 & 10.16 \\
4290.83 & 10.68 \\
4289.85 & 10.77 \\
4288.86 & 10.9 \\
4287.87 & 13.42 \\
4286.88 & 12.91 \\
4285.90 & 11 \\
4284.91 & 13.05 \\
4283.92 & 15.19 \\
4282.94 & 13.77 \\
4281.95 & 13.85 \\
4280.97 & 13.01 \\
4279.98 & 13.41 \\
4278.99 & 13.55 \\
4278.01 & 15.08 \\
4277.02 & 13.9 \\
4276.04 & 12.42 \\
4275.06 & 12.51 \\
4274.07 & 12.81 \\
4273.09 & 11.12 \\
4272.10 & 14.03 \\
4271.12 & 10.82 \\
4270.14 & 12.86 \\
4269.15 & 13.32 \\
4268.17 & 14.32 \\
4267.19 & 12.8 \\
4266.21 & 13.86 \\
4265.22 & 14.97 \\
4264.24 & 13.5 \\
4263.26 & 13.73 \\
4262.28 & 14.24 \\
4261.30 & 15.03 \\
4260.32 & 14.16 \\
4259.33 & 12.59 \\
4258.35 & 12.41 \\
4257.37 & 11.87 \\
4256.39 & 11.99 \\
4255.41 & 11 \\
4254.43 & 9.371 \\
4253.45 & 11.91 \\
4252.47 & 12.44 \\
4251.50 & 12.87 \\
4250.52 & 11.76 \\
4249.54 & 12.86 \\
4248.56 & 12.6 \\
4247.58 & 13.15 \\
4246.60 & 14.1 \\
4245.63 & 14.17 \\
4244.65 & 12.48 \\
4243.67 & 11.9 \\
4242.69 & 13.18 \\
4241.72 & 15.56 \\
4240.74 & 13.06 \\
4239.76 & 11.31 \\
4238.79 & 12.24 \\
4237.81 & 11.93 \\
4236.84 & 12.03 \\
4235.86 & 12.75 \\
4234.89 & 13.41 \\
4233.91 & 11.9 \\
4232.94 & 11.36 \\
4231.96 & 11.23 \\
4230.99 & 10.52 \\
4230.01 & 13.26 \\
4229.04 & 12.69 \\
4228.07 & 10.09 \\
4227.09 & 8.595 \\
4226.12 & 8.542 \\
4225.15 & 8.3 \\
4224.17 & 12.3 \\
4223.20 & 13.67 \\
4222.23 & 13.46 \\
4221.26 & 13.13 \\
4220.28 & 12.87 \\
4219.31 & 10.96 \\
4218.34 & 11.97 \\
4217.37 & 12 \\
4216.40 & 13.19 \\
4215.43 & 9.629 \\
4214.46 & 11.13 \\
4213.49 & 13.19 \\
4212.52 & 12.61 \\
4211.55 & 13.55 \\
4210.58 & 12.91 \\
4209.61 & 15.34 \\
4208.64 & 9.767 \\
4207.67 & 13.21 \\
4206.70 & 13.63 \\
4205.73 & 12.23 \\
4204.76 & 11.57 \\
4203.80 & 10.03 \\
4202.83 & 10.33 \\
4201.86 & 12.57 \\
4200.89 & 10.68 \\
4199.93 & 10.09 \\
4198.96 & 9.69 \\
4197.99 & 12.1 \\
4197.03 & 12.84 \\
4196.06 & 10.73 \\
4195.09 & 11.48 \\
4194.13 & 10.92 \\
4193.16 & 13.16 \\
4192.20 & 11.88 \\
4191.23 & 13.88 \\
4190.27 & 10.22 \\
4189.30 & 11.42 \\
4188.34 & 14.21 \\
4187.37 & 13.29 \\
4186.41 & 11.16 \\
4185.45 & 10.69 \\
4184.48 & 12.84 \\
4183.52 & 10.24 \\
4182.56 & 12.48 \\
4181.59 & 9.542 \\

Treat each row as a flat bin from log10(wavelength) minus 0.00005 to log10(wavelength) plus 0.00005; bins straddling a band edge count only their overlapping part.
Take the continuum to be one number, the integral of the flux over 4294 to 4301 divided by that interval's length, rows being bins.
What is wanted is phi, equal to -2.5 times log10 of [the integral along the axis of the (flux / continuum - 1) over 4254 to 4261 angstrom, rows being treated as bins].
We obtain 0.4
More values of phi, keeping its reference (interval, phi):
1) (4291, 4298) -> 1.7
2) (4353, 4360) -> -1.1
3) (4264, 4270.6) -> -0.5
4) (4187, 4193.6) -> 0.0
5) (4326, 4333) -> -0.9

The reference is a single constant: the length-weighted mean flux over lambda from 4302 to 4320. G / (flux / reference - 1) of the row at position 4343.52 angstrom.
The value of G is 0.33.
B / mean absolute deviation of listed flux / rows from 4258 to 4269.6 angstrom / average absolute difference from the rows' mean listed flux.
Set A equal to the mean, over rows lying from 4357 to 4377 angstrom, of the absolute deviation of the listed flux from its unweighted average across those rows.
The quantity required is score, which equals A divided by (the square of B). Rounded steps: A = 1.27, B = 0.69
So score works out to 2.7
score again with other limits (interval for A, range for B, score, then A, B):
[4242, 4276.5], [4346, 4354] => 0.9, 0.93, 0.99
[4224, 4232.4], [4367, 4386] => 1.6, 1.56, 0.98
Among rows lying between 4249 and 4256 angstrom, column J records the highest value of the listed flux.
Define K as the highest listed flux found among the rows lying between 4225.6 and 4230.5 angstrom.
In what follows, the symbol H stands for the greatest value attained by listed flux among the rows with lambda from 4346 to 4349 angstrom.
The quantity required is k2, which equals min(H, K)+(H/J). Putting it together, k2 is 14.6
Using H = 16.89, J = 12.87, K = 13.26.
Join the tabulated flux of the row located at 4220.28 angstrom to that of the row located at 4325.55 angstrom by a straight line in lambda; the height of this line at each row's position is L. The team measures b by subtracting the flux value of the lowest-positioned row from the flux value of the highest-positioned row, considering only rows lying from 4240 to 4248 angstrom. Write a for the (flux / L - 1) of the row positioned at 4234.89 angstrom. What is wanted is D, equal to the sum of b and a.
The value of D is 0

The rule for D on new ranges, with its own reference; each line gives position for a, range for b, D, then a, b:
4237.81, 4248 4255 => -3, -0.08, -3.2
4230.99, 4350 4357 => 3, -0.19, 3.6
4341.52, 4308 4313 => 2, -0.05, 1.7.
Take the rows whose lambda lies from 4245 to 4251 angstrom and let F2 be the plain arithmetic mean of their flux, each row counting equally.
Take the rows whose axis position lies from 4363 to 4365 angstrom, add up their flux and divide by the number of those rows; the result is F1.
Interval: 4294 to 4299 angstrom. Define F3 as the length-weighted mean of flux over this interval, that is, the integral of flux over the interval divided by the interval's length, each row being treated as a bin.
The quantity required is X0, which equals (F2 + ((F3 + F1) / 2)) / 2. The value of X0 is 13.7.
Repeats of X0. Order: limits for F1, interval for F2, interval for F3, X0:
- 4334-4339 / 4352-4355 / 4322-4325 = 14.3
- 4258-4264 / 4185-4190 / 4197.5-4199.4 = 12.2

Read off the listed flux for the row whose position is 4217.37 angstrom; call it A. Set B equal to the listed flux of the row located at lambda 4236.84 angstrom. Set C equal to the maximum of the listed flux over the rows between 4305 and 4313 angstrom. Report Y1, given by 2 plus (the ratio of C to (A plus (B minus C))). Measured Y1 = 3.11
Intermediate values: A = 12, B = 12.03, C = 12.66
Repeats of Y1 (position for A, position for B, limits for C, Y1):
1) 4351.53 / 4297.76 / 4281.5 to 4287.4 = 3.52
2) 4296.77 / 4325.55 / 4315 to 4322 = 4.11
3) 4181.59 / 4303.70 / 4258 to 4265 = 6.67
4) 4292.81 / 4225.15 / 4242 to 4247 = 3.85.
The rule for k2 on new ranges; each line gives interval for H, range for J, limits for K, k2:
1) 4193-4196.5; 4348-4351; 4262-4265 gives 14.1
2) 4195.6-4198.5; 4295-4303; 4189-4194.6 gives 13.8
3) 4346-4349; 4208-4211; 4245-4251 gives 15.3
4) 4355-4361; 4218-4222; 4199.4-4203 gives 13.9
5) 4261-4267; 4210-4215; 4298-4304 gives 14.7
